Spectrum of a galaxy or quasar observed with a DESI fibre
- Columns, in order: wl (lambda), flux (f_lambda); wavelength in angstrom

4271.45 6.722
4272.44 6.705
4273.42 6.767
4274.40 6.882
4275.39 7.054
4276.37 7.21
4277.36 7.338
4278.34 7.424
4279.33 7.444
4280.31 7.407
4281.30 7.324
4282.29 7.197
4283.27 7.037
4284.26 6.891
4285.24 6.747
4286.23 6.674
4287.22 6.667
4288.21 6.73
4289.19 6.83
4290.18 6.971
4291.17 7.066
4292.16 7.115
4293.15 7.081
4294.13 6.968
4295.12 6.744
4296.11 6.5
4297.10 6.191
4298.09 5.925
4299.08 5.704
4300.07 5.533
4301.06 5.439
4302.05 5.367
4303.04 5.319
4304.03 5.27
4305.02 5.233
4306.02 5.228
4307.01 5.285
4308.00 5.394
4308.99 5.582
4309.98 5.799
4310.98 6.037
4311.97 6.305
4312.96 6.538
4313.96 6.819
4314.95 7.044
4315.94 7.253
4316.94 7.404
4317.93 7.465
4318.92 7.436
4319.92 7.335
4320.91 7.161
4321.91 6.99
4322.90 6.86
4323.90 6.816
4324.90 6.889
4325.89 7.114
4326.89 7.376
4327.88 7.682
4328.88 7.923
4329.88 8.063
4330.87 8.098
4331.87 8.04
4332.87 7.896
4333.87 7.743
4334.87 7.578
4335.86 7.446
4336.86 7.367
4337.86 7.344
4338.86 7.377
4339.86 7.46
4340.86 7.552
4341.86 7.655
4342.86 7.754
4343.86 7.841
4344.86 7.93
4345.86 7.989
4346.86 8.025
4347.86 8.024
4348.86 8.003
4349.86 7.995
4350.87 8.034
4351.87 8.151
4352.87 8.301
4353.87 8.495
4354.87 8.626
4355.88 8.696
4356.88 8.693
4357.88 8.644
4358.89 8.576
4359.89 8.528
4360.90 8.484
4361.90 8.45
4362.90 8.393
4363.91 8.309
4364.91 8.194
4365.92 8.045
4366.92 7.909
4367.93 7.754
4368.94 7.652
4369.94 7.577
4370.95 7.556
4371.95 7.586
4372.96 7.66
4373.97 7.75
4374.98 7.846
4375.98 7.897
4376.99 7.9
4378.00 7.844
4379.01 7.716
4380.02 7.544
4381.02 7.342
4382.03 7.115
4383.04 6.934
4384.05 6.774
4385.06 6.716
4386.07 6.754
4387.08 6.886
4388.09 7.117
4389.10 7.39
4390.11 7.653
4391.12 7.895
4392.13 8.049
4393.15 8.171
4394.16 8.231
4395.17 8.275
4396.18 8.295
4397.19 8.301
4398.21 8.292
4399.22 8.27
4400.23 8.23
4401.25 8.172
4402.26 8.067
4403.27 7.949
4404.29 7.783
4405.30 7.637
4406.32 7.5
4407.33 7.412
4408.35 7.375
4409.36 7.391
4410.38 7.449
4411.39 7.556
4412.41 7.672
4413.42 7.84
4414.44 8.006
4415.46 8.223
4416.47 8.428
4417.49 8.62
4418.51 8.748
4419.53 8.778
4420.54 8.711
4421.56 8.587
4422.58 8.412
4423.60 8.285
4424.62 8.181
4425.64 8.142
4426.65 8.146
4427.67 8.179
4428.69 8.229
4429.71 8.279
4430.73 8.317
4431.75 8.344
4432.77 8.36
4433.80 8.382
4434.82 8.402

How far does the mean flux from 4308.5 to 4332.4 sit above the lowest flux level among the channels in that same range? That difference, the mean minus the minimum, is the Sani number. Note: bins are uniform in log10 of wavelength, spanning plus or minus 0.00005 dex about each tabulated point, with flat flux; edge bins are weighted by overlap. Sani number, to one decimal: 1.5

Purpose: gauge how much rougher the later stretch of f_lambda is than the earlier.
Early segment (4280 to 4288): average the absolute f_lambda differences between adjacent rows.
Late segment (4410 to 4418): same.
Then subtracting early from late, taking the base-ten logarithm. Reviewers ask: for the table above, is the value -1.21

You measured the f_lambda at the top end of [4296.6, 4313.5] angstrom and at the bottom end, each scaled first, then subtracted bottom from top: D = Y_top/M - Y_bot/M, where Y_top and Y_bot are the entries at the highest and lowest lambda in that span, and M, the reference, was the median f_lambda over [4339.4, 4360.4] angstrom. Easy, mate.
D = 0.043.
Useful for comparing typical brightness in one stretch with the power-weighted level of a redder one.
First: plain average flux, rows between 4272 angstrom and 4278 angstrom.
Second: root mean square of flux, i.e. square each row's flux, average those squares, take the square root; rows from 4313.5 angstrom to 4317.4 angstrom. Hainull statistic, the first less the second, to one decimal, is -0.1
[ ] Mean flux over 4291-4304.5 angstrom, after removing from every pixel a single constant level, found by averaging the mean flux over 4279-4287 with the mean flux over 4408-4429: -1.5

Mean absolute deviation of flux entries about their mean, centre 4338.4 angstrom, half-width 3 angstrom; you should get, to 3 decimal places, 0.062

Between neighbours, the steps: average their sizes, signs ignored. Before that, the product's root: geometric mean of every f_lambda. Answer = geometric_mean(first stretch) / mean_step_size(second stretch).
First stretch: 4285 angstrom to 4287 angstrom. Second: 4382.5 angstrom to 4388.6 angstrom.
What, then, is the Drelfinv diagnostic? 54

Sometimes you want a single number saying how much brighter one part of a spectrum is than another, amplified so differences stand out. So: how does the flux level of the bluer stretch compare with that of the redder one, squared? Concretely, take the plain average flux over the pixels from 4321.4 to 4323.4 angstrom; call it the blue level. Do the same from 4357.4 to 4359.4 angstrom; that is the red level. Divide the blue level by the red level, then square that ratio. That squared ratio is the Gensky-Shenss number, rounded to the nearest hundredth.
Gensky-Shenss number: 0.65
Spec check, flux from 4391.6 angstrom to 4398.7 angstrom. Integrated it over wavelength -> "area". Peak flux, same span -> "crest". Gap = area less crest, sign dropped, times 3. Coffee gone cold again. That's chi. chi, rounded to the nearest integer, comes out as 150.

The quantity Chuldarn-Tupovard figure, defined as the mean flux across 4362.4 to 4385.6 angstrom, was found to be 7.65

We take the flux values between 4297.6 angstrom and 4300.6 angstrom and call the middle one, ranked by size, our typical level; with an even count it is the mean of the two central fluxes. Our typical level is 5.7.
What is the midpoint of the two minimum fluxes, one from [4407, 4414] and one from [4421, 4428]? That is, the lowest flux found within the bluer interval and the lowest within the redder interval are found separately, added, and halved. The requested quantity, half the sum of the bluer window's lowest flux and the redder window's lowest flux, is 7.8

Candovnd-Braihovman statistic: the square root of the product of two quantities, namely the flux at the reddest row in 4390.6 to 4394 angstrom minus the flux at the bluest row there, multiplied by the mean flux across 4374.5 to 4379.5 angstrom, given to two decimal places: 1.47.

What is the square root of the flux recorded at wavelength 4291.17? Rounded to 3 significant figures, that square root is 2.66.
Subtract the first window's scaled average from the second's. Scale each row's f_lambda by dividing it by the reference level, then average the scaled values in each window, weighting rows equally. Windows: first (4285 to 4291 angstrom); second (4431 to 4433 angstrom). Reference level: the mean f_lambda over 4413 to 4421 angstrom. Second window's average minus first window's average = 0.19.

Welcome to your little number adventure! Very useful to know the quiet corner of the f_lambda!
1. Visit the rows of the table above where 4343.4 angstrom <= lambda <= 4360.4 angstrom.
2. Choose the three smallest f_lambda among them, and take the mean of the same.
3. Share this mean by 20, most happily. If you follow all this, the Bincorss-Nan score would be 0.396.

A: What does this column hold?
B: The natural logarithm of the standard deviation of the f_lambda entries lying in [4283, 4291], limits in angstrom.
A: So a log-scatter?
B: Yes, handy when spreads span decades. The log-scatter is -2.0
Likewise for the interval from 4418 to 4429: -1.4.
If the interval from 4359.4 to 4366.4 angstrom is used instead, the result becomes -1.8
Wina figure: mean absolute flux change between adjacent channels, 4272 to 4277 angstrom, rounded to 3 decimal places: 0.126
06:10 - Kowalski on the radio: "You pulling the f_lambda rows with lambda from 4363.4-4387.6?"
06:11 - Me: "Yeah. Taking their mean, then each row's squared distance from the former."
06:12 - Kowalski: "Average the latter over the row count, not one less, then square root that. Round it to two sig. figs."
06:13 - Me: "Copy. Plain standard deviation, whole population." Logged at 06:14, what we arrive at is 0.45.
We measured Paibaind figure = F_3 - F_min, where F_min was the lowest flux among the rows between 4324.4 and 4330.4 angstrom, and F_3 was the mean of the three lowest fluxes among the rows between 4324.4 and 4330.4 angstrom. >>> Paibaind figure 0.24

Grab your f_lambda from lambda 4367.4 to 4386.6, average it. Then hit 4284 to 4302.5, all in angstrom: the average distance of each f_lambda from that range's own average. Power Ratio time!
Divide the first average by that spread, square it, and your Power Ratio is 225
